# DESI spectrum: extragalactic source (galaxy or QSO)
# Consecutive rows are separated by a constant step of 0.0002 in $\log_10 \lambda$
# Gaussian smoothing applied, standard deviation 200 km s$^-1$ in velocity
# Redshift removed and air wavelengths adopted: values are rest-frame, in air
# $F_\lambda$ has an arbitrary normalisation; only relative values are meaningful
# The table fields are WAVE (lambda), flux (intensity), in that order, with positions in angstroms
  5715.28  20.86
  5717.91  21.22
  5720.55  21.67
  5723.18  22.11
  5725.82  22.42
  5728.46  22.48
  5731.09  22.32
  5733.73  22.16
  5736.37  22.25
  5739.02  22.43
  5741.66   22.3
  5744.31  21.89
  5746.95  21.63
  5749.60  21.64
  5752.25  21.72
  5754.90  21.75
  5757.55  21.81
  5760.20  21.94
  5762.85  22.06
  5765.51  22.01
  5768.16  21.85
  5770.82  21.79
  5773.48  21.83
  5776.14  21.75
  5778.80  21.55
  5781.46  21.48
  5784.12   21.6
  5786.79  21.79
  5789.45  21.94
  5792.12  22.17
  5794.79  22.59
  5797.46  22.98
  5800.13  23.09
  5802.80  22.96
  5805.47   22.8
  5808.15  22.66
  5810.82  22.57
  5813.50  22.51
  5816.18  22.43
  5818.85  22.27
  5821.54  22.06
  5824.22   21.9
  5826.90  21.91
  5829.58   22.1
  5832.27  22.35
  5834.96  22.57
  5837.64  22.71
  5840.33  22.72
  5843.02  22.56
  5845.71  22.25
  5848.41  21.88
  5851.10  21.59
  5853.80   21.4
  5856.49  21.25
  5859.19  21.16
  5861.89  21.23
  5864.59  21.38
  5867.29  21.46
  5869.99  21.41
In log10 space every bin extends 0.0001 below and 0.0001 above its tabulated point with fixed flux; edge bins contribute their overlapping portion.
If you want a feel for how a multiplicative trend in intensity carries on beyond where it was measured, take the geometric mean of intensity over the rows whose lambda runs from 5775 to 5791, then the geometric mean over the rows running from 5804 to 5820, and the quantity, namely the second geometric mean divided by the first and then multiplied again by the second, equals 23.4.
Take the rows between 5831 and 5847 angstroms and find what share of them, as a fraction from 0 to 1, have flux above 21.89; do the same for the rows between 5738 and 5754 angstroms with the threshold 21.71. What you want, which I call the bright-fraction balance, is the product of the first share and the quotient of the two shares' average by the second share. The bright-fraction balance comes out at 1.25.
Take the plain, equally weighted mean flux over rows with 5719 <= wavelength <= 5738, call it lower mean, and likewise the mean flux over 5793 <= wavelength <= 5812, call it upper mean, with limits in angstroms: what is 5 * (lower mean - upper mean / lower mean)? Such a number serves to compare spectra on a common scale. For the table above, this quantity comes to 106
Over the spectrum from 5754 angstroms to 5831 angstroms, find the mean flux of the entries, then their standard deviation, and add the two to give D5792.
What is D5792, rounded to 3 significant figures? 22.6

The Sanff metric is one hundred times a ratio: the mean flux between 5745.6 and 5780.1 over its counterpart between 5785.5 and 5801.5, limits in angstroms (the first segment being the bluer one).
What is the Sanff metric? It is 97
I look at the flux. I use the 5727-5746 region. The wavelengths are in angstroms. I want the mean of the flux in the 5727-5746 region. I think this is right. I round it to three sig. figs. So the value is 22.3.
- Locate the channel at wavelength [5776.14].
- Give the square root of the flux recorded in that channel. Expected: 4.66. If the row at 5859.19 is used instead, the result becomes 4.60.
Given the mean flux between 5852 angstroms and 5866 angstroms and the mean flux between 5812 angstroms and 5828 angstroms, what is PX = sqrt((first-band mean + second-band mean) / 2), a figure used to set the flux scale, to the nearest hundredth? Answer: 4.66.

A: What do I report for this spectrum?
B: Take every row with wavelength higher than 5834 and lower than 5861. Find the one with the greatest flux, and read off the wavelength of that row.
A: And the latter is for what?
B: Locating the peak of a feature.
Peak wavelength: 5840.33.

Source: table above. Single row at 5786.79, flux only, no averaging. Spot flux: 21.79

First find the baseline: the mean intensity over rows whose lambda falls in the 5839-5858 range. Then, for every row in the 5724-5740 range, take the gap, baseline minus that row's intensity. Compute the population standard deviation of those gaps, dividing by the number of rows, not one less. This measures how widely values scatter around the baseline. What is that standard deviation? 0.11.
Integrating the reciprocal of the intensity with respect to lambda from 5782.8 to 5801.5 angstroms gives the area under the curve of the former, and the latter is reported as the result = 0.84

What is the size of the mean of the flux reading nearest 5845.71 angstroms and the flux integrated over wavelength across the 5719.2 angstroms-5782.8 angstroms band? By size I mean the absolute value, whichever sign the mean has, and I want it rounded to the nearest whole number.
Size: 709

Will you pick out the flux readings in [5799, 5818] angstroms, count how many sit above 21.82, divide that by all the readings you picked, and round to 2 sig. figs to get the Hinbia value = 1.0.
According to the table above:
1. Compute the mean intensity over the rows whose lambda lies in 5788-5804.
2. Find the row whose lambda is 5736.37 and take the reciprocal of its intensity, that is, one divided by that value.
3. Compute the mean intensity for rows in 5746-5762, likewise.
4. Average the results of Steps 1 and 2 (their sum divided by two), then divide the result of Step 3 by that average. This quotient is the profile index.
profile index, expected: 1.92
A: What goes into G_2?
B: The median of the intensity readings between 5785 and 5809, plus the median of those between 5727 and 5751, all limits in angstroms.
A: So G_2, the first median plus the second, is 44.9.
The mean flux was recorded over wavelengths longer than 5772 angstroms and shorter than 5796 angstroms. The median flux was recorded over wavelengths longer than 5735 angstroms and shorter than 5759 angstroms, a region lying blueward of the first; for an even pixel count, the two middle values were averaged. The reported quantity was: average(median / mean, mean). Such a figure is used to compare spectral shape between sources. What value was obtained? 11.4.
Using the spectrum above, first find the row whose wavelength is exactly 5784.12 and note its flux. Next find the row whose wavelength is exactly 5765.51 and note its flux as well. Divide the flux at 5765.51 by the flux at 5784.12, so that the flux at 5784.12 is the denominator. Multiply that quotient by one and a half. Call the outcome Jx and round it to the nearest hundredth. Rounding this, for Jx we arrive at 1.53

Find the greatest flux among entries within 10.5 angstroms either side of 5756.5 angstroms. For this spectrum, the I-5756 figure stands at 22.06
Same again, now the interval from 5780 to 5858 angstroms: 23.09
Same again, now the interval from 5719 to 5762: 22.48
